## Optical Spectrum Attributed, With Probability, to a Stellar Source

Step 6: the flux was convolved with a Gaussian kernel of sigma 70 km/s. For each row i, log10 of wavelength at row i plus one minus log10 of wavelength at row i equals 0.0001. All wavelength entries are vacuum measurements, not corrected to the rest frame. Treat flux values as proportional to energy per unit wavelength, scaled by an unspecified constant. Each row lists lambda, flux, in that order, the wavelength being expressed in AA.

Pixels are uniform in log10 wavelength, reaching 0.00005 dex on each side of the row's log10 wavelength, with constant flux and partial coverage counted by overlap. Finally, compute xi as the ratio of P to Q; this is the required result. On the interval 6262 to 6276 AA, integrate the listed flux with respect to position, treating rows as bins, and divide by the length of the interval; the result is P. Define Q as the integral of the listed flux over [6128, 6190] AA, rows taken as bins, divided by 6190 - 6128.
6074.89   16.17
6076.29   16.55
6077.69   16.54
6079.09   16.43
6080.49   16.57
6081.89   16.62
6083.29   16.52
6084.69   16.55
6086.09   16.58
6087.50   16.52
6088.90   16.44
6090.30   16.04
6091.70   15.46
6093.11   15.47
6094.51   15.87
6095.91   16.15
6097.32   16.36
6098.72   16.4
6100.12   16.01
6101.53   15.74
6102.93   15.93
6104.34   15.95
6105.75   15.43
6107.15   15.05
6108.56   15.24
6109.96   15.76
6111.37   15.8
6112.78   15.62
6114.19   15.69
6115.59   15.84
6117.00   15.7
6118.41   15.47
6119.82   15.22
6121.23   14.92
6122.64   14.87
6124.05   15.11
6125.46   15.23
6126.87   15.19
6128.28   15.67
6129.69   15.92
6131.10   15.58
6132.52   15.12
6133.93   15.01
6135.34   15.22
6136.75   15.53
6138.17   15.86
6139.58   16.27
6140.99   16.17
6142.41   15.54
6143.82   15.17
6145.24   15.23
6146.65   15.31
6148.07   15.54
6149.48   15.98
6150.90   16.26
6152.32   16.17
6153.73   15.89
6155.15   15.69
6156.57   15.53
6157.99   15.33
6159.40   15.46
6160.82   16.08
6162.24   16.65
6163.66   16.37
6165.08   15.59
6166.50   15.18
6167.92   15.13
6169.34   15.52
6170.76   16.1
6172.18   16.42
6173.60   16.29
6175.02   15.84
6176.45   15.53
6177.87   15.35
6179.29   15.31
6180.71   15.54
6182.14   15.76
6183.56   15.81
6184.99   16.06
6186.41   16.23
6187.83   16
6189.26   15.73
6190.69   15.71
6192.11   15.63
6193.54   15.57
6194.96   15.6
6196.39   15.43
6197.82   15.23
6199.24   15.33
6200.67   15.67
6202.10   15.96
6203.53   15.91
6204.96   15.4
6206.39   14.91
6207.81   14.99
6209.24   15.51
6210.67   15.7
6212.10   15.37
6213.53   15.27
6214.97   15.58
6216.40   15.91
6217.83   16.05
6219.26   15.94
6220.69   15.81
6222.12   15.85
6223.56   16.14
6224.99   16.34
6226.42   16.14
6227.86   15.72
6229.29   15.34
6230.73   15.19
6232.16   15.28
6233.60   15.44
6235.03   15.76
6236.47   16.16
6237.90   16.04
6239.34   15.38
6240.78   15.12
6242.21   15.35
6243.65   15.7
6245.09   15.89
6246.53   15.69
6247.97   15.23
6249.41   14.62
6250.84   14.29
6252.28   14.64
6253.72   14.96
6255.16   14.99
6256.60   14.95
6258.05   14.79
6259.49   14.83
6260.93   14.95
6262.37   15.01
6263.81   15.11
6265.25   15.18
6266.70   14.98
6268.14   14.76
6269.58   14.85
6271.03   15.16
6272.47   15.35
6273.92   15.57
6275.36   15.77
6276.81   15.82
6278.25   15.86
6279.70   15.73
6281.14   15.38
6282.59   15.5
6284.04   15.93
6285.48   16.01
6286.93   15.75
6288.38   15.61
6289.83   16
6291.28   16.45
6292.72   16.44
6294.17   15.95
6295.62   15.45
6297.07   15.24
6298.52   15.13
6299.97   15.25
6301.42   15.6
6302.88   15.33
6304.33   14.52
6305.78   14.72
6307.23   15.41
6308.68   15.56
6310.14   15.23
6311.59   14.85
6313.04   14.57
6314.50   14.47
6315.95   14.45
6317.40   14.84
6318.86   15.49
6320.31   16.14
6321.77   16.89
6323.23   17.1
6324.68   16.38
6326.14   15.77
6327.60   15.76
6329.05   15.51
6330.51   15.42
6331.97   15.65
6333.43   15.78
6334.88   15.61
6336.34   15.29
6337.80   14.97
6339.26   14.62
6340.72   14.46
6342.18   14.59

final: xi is 0.97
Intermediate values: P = 15.18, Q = 15.7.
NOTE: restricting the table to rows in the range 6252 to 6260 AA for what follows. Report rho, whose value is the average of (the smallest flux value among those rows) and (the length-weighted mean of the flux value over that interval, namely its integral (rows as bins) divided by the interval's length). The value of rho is 14.7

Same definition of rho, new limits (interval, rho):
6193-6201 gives 15.3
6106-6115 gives 15.3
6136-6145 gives 15.4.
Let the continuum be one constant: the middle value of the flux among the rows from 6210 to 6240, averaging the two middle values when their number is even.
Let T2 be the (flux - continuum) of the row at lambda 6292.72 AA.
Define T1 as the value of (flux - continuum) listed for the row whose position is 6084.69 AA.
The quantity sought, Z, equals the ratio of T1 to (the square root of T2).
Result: 1.0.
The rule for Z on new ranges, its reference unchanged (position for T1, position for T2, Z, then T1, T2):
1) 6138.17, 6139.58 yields 0.1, 0.1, 0.51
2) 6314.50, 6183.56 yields -5.8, -1.3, 0.05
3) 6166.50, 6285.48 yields -1.2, -0.6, 0.25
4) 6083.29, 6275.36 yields 7.6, 0.8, 0.01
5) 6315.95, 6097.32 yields -1.7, -1.3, 0.60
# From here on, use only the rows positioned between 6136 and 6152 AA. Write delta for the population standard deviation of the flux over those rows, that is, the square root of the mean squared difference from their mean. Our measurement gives 0.393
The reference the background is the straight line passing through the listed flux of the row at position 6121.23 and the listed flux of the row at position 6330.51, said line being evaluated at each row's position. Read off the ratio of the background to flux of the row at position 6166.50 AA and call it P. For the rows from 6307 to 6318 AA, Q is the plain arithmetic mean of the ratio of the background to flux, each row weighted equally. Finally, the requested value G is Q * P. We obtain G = 1.02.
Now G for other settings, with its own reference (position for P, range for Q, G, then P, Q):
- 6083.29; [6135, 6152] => 0.86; 0.90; 0.96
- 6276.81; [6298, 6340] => 0.97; 0.97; 1.00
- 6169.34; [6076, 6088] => 0.87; 0.97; 0.90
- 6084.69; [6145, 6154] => 0.85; 0.90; 0.95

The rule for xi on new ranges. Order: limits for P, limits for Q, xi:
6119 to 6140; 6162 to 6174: 0.97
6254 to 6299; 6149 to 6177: 0.97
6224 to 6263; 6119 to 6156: 0.99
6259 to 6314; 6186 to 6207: 0.99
